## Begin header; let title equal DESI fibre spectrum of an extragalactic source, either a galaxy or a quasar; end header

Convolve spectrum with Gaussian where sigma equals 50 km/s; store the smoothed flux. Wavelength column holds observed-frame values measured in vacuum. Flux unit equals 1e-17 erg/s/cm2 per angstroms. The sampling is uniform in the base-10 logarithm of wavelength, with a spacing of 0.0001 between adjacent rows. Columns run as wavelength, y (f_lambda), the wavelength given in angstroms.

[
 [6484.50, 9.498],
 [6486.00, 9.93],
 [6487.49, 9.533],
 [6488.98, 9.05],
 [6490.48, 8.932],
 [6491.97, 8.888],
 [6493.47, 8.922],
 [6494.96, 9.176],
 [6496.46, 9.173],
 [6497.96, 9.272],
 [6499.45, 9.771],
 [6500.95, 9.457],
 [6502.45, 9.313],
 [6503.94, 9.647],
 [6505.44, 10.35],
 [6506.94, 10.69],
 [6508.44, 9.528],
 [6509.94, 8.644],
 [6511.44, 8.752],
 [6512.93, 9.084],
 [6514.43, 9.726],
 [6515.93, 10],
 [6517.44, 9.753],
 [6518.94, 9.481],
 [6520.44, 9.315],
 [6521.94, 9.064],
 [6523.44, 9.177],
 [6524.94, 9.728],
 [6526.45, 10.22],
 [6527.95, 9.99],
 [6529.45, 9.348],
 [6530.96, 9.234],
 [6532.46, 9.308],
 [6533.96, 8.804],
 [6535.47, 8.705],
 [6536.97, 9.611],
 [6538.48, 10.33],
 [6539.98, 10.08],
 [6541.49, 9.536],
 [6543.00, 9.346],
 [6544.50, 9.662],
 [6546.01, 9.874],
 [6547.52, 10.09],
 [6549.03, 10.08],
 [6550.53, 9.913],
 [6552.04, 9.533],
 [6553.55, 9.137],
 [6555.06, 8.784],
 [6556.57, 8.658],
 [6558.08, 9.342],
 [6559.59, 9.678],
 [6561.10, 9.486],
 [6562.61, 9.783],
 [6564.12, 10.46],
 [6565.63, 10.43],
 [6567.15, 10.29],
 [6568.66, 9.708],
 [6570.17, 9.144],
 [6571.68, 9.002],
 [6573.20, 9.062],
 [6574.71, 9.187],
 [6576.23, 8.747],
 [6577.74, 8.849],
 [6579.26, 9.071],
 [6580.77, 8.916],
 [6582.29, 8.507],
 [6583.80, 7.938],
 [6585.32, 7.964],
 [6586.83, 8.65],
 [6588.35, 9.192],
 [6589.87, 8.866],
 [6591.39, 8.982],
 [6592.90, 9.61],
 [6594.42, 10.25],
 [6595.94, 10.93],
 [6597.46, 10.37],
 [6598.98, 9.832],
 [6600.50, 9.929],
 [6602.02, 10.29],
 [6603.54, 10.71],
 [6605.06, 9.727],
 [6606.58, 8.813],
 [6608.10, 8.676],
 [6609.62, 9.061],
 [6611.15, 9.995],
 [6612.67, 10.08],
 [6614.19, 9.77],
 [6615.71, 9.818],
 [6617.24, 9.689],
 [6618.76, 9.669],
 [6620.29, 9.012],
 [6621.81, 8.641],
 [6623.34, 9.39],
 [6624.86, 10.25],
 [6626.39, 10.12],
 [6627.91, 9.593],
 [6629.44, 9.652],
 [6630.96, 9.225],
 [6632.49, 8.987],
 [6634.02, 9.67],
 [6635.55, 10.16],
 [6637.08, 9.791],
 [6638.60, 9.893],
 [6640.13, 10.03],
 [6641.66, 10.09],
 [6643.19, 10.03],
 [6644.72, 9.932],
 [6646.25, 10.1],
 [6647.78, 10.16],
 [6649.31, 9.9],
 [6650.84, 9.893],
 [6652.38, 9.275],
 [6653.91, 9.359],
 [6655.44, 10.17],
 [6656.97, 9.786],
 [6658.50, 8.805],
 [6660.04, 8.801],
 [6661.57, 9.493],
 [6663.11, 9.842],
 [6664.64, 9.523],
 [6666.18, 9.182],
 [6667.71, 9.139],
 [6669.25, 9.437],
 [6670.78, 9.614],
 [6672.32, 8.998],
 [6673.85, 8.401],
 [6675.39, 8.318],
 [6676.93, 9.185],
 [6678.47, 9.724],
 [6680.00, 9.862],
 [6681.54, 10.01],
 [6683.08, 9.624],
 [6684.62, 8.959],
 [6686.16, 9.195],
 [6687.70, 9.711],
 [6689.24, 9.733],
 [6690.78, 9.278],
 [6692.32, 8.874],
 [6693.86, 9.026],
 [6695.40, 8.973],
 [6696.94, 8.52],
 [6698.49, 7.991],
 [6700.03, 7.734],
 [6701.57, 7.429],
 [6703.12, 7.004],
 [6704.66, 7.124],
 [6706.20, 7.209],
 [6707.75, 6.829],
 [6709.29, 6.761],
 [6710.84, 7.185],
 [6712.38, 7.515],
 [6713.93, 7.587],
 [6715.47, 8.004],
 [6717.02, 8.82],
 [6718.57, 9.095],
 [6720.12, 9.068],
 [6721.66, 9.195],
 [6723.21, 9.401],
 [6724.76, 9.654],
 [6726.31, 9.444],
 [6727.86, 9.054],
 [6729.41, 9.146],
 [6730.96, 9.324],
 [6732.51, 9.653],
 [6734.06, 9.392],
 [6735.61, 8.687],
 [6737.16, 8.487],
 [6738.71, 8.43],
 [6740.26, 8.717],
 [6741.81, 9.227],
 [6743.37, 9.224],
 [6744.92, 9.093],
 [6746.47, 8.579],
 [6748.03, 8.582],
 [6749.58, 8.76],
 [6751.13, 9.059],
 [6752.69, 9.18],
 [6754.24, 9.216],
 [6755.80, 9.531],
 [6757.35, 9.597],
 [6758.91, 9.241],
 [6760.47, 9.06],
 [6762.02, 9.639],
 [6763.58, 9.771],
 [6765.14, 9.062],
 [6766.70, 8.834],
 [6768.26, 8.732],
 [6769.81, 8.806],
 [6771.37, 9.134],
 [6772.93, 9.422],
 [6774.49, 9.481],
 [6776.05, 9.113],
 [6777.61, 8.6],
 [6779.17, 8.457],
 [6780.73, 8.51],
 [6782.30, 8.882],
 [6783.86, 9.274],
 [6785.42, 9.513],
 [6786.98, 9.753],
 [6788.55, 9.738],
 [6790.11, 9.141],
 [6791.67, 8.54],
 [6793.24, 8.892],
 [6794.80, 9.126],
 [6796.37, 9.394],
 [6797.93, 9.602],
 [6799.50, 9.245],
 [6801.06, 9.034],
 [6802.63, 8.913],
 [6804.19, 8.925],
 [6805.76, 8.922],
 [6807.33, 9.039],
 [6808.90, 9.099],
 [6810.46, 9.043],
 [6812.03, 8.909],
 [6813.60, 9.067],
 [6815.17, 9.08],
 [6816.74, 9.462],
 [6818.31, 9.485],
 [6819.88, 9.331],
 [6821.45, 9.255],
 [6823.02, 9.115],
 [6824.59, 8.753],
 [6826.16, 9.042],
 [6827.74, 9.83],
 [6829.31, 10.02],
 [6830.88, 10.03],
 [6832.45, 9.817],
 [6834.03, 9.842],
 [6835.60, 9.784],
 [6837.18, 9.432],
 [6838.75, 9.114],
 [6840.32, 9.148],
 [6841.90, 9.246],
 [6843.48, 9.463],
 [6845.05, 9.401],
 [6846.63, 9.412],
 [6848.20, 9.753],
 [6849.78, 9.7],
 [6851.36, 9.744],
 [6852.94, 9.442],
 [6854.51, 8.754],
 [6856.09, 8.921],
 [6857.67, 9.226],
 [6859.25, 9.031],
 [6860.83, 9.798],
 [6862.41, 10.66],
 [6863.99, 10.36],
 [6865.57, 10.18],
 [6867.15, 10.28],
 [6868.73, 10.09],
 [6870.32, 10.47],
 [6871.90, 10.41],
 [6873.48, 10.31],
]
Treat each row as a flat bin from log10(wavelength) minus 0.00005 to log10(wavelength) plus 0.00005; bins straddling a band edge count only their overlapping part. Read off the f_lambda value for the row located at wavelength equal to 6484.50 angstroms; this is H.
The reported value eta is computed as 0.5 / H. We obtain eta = 0.0526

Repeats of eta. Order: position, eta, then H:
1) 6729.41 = 0.0547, 9.146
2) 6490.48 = 0.0560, 8.932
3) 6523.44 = 0.0545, 9.177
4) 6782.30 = 0.0563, 8.882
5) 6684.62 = 0.0558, 8.959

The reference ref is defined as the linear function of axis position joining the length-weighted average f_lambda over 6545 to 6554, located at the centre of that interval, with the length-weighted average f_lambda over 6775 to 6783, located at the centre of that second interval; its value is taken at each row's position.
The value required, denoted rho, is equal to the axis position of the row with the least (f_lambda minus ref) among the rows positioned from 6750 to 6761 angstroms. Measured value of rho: 6751.13 angstroms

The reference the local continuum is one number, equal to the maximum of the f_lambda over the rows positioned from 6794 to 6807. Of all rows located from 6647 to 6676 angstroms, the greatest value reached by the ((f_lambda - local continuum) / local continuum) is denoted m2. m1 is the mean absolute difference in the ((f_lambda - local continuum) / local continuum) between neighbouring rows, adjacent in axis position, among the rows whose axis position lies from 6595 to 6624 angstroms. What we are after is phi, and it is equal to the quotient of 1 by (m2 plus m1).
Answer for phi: 9.6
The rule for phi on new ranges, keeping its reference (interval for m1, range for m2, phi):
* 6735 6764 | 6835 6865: 7.5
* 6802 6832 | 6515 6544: 10.8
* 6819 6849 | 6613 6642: 11.3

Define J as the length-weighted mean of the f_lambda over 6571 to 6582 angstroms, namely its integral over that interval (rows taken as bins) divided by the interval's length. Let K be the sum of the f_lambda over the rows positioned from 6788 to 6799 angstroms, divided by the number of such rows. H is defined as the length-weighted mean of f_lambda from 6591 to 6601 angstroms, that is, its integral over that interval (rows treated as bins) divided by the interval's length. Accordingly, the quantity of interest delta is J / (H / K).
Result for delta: 8.2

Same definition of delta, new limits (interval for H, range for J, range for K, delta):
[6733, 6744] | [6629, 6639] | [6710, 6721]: 8.8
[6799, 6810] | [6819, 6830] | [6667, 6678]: 9.3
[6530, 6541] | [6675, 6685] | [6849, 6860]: 9.3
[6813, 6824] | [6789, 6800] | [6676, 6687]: 9.4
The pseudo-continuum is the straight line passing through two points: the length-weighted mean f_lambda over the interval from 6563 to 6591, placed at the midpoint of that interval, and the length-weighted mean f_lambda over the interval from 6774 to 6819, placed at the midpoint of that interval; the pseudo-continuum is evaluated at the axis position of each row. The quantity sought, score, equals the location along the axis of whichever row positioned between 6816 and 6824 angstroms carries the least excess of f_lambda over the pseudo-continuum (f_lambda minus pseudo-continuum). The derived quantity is 6823.02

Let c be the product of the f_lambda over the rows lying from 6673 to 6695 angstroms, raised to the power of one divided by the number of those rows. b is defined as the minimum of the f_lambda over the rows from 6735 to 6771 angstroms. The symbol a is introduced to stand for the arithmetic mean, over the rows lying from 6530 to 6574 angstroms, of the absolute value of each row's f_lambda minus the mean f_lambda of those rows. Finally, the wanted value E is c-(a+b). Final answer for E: 0.4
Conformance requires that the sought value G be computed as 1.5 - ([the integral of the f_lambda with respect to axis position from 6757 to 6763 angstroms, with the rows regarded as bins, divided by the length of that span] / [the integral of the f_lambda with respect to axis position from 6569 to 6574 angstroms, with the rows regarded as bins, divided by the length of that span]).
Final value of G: 0.47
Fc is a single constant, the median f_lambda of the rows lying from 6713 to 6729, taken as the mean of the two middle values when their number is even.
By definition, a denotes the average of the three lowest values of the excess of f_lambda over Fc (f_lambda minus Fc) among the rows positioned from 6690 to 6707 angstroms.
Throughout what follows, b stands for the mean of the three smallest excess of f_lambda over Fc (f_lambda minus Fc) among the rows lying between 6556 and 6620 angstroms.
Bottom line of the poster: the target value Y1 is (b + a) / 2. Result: -1.46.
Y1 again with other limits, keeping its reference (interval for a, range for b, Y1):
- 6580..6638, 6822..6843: -0.53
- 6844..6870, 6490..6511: -0.22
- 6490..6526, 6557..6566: 0.05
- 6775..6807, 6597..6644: -0.48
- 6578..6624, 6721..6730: -0.45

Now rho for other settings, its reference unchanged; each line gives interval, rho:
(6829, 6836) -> 6835.60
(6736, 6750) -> 6738.71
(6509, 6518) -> 6509.94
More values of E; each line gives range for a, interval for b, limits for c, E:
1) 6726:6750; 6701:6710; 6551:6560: 2.1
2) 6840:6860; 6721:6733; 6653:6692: 0.0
